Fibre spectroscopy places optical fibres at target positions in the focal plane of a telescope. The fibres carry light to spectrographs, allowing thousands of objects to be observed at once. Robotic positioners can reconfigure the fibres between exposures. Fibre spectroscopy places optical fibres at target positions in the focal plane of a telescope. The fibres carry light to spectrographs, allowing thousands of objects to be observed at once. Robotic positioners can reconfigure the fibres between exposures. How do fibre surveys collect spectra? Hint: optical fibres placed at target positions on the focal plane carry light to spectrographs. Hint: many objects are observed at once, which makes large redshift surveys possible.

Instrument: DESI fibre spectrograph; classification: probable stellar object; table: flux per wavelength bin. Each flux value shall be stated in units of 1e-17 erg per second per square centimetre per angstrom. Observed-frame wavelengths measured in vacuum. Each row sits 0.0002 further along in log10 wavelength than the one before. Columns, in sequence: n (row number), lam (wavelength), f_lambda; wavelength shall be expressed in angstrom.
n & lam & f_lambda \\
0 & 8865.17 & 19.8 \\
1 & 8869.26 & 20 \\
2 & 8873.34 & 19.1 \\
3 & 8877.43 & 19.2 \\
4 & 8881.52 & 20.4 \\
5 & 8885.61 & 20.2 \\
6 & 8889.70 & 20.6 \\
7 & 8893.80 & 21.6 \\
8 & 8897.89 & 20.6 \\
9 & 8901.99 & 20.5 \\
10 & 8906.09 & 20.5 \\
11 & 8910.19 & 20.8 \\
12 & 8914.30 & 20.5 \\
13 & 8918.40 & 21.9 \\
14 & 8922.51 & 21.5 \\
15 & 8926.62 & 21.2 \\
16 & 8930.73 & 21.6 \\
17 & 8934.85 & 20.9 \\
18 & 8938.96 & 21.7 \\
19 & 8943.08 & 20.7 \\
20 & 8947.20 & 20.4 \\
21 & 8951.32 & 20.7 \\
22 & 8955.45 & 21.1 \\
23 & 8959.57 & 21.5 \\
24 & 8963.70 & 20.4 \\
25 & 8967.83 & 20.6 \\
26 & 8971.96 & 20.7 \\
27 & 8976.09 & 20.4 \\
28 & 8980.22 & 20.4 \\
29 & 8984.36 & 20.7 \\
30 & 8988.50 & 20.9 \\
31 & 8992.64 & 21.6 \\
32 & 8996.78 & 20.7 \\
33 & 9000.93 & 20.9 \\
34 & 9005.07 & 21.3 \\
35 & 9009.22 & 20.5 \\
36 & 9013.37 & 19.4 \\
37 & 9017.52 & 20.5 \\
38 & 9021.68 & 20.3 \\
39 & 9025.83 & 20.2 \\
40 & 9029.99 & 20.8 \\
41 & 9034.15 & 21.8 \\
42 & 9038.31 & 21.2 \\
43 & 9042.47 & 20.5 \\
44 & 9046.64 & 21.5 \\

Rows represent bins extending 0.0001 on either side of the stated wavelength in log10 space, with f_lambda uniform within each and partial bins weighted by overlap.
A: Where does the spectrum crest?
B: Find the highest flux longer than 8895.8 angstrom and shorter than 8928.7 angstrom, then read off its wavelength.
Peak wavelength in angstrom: 8918.40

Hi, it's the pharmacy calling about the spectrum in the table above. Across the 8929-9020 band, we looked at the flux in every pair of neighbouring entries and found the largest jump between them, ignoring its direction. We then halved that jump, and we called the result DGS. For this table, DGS 0.550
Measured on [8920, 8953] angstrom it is 0.500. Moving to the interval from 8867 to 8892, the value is 0.600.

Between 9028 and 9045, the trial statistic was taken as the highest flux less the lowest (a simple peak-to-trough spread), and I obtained 1.30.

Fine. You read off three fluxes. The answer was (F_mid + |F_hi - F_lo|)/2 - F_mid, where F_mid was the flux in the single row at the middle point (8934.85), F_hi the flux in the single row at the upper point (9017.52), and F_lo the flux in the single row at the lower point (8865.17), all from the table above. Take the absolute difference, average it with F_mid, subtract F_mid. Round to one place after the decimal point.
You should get -10.1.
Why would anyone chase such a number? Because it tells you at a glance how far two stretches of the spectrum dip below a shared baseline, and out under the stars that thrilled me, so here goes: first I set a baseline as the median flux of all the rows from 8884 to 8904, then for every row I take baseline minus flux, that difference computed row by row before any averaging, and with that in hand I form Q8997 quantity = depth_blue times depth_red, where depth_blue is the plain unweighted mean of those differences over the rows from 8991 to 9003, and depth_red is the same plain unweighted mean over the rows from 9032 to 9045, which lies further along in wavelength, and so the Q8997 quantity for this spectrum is 0.26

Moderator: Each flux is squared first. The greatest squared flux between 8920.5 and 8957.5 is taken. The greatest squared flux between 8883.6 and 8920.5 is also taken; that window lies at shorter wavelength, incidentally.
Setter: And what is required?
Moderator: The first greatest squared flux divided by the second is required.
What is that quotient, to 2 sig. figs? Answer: 0.98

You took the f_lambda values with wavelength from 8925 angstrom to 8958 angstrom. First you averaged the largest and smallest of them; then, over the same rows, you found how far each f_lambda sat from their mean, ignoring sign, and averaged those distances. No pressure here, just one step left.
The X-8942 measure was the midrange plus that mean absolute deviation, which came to 21.4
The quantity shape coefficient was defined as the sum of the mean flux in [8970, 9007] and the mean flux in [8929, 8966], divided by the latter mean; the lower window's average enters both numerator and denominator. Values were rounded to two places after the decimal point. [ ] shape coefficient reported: 1.99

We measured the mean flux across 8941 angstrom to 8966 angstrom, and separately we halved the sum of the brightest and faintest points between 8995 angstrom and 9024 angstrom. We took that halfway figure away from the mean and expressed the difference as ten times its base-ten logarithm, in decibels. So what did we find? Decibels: -3.5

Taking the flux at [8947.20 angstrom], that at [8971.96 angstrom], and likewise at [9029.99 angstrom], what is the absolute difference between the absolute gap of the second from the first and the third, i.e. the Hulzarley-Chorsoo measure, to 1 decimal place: 20.5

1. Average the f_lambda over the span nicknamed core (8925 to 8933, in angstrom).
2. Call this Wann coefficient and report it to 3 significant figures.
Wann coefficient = 21.4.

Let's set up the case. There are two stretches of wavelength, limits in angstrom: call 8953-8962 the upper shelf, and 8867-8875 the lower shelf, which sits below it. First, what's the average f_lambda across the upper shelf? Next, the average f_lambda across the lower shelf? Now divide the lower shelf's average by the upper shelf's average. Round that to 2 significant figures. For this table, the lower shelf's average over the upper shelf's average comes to 0.92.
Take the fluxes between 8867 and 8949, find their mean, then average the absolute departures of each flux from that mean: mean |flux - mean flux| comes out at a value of 0.56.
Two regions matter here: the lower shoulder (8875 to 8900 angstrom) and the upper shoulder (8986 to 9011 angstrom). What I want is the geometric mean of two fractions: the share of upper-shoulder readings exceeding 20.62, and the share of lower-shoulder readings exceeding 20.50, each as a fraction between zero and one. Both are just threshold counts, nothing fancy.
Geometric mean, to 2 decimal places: 0.65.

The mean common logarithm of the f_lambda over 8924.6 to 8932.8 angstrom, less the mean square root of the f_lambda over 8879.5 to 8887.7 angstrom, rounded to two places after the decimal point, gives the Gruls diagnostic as -3.18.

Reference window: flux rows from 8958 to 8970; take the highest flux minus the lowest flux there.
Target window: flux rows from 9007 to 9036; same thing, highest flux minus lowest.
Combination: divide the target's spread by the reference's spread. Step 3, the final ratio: 2.2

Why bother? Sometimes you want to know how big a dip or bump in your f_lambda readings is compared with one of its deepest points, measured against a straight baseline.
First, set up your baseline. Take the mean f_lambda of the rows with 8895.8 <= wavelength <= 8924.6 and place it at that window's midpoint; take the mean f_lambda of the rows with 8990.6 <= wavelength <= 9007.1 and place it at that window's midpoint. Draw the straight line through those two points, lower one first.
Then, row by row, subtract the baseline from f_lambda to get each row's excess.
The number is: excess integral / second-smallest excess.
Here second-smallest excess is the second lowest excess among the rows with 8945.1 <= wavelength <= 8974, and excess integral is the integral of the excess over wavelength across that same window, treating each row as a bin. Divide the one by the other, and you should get 12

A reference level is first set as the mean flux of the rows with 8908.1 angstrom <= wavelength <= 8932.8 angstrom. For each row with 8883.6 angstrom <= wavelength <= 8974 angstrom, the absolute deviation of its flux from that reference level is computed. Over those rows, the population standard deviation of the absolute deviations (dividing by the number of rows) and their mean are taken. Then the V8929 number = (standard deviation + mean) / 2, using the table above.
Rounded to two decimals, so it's 0.39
